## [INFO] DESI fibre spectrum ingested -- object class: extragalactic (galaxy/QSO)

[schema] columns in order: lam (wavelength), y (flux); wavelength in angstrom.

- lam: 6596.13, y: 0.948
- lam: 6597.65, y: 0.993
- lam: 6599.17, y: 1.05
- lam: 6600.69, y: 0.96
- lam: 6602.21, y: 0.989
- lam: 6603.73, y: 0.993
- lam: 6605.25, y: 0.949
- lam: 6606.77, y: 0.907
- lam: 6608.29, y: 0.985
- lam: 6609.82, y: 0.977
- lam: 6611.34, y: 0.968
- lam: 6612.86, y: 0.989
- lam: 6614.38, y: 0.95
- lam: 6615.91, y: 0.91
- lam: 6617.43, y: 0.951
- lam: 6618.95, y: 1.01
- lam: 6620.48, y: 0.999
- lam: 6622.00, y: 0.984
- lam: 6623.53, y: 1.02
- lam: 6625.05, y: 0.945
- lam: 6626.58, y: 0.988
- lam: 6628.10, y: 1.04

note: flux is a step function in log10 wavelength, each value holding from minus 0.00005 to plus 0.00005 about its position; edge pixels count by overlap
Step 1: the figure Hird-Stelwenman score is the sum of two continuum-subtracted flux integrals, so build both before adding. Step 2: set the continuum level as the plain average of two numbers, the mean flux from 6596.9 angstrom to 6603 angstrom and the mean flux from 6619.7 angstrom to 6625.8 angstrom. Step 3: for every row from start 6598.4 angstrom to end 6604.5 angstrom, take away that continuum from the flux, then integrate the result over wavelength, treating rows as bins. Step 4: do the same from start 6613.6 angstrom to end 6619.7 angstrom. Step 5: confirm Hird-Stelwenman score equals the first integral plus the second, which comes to -0.19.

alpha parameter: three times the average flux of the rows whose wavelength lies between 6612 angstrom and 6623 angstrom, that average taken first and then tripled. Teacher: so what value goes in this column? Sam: 2.91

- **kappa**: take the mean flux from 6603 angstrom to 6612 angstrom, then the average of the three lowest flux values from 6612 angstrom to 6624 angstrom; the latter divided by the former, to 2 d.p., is 0.97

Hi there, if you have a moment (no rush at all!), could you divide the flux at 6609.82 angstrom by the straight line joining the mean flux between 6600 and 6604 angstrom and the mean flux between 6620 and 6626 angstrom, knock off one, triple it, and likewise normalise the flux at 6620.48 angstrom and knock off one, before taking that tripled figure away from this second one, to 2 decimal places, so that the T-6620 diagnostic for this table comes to 0.03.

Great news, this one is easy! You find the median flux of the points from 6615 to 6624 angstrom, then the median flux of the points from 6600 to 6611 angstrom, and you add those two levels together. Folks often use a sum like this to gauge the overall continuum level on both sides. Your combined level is 1.97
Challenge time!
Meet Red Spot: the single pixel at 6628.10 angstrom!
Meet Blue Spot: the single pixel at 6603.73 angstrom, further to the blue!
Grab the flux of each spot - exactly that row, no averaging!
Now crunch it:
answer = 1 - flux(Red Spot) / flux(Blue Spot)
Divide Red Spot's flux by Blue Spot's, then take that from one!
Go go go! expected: -0.047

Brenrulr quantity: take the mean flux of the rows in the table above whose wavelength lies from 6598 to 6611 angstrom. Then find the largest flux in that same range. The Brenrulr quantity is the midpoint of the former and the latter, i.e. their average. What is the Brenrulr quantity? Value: 1.01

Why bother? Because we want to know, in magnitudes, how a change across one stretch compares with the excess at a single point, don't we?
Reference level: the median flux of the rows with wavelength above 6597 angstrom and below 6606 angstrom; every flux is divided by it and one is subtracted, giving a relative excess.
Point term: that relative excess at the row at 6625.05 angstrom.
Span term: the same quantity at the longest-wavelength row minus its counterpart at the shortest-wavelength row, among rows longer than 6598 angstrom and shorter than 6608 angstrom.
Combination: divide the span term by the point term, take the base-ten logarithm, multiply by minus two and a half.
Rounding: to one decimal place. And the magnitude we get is -1.2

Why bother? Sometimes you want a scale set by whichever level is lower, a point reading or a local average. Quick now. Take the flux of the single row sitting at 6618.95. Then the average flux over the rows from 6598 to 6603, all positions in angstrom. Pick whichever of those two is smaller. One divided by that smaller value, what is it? 1.00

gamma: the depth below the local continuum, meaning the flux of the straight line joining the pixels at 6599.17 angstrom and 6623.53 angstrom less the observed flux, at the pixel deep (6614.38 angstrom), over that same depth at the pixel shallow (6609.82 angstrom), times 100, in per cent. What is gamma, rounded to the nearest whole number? 136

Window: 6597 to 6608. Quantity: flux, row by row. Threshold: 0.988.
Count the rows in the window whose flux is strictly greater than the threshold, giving 4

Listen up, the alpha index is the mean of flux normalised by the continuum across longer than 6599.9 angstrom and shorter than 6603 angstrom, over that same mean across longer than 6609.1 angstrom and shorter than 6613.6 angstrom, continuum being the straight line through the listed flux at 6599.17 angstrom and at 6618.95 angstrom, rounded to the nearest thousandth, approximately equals 0.977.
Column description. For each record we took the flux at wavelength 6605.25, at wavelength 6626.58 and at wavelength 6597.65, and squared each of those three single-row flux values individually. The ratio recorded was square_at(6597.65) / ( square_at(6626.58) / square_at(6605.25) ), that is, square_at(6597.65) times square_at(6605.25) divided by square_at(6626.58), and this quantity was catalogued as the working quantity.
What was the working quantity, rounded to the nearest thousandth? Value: 0.910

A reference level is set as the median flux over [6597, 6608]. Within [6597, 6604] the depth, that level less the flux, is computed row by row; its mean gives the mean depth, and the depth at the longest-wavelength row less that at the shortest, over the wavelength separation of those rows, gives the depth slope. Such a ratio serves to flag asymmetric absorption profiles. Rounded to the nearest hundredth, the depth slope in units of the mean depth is 0.00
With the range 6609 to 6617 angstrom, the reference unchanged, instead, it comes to 0.36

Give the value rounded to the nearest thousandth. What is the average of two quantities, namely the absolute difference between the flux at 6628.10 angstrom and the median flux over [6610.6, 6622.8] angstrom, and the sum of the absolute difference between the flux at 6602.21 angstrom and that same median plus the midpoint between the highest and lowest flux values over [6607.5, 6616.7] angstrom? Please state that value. 0.513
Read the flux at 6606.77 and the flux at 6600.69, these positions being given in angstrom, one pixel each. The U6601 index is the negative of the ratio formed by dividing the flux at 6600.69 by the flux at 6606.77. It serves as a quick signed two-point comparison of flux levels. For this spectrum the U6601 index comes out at -1.06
